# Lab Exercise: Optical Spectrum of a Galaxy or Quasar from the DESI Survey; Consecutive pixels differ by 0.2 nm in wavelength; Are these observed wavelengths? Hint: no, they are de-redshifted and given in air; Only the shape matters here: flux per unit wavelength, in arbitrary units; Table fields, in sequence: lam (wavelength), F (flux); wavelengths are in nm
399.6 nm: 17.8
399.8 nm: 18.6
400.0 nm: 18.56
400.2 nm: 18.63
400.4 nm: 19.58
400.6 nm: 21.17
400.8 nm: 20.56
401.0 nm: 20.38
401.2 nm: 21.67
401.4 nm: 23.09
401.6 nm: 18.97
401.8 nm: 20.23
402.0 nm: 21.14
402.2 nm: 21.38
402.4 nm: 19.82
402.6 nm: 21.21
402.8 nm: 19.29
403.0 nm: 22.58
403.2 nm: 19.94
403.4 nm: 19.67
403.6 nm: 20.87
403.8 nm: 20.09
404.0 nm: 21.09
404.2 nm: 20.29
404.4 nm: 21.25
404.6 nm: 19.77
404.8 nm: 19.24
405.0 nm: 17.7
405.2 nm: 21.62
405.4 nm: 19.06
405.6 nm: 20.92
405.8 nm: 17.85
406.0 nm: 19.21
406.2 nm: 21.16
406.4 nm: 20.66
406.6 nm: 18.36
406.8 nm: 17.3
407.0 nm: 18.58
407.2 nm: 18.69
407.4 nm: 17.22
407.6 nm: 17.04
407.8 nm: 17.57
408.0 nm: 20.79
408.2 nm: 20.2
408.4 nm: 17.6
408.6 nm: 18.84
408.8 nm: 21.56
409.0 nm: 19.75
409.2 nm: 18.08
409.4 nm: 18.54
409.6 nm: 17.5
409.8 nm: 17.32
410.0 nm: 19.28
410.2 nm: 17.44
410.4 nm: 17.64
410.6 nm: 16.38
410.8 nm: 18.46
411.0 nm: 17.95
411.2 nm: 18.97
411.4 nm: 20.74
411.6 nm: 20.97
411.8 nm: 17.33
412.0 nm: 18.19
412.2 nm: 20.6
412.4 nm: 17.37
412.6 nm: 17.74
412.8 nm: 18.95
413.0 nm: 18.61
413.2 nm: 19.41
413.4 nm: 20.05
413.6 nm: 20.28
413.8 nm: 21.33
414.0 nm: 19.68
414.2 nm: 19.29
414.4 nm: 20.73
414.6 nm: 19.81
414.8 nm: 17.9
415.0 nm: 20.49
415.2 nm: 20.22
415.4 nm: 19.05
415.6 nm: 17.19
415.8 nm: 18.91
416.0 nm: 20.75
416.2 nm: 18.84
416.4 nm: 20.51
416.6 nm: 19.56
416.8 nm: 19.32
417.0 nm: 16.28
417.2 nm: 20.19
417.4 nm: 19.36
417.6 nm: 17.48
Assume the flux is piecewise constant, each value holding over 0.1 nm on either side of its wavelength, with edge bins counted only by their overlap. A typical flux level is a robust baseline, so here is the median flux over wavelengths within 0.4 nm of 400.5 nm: 20.1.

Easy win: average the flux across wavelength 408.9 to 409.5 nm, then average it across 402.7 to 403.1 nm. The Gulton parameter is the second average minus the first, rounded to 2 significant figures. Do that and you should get 2.1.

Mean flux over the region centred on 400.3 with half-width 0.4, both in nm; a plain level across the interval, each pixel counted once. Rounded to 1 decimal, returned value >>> 19.5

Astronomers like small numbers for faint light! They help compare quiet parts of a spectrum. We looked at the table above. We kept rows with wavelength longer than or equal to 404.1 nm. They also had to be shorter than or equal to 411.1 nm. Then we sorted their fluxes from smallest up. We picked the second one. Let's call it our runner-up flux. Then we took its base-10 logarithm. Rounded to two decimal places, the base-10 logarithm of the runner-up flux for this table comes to 1.23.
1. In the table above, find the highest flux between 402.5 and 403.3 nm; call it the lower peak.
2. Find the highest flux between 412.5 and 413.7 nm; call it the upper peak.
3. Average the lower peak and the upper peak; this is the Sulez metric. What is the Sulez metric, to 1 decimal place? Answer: 21.4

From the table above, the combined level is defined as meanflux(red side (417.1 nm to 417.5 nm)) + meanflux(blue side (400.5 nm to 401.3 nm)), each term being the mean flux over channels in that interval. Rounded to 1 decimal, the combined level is 40.7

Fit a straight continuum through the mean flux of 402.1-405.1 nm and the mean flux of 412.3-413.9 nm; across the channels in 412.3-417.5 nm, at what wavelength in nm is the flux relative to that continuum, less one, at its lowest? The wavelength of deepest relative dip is 417.0 nm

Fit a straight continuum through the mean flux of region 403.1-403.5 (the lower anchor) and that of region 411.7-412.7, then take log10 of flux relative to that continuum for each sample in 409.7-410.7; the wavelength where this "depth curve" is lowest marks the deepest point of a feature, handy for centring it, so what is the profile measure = 410.6 nm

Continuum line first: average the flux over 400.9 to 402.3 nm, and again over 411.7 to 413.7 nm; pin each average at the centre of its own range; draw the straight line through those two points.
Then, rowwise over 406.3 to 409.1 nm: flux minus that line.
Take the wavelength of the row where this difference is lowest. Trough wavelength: 407.6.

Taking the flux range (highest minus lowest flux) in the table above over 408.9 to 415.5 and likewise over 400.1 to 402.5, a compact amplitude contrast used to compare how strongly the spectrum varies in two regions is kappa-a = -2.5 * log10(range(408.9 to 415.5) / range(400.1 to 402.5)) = -0.11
